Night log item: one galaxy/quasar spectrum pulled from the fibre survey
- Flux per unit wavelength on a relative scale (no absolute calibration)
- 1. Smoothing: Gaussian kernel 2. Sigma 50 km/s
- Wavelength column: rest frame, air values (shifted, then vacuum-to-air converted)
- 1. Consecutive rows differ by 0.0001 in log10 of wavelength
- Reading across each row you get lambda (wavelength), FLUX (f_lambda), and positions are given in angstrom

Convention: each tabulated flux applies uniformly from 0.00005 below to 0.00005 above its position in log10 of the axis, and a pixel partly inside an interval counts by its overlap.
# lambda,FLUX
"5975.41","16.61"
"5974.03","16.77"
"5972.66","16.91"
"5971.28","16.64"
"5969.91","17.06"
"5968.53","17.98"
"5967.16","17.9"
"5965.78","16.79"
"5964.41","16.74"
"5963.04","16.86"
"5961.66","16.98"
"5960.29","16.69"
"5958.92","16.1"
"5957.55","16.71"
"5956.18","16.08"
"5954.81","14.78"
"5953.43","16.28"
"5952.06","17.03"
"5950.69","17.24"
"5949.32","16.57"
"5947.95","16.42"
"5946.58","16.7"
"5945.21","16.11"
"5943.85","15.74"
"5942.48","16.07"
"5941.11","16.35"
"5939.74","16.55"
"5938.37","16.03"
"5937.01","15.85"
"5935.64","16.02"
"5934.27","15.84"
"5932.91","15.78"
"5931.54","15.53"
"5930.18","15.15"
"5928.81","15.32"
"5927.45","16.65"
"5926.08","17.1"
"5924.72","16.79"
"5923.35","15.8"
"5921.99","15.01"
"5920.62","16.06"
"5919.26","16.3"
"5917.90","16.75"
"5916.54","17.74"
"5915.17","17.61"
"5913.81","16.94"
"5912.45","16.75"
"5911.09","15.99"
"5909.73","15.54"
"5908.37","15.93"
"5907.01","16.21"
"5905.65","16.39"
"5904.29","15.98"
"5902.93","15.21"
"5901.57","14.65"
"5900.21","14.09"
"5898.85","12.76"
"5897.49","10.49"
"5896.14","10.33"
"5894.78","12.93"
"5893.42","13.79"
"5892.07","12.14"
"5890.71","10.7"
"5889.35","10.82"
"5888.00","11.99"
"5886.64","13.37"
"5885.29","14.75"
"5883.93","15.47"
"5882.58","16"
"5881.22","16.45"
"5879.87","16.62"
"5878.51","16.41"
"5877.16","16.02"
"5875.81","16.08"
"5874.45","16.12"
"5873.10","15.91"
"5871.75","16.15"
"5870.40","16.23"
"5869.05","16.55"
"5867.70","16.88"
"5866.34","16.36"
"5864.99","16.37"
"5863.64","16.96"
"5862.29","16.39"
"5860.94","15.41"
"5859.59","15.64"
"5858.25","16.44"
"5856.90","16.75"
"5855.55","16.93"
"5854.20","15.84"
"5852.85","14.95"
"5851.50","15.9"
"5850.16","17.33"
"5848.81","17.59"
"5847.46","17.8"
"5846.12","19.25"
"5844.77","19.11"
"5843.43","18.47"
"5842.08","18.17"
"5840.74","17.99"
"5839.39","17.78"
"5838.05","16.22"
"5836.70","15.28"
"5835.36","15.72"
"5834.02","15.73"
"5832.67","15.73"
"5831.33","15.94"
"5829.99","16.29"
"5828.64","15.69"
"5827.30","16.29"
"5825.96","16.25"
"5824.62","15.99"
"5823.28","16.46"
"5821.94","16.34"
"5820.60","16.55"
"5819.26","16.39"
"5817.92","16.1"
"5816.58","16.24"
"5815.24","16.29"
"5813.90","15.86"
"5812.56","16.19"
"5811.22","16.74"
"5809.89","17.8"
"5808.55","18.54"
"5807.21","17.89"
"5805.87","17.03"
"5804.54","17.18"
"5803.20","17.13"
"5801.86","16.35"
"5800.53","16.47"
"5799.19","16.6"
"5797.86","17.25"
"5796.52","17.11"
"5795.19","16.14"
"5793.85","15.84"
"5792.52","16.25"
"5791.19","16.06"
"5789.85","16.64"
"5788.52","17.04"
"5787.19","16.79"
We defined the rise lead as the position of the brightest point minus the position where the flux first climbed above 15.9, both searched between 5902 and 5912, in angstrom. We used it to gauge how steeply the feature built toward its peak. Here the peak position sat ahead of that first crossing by 1.4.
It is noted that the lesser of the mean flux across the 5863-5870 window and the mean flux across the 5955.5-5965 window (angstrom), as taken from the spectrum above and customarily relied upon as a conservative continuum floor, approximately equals 16.6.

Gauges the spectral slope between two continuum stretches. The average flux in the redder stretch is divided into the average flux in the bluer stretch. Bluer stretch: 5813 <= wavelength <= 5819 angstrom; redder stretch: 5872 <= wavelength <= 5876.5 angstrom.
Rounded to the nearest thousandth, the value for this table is 1.005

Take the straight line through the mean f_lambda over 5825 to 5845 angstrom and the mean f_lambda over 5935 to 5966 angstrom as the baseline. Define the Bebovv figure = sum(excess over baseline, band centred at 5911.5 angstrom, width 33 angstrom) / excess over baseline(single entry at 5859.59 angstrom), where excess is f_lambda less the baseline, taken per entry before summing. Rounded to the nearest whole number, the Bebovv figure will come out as 23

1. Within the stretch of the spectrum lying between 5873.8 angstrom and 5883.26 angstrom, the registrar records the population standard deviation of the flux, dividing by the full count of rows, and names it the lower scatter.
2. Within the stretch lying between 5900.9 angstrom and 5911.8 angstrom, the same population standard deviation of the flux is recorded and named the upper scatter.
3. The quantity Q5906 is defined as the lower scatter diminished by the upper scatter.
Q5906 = -0.3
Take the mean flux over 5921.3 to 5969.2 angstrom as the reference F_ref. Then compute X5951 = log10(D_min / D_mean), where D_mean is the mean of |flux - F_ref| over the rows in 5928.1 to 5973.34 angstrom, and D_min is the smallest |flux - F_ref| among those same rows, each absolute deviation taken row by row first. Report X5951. -1.4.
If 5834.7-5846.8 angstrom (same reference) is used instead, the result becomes -1.2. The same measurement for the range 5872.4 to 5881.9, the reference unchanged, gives -0.5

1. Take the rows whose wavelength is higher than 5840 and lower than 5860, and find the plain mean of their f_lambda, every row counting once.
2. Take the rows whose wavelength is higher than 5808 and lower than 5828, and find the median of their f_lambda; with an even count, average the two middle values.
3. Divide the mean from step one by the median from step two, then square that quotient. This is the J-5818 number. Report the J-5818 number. 1.12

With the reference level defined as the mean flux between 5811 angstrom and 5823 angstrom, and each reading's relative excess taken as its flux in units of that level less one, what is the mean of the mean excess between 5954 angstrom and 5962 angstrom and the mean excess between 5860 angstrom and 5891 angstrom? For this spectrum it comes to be -0.03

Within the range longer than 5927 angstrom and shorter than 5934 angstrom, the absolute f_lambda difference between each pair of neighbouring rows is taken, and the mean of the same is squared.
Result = 0.28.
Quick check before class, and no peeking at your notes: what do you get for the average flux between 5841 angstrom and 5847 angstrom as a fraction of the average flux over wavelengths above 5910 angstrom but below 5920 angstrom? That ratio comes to 1.11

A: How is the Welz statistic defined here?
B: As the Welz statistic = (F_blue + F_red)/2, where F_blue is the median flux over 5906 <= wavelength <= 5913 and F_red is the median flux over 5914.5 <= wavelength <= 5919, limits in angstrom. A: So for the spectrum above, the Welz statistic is 16.8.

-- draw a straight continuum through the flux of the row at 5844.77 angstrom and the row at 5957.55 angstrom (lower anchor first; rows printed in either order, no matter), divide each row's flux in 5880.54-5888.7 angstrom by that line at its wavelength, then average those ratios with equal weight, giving 0.80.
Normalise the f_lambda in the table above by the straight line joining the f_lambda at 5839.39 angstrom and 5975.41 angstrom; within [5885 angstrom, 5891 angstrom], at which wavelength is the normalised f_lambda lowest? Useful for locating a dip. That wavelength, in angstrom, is 5890.71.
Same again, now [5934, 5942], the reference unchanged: 5934.27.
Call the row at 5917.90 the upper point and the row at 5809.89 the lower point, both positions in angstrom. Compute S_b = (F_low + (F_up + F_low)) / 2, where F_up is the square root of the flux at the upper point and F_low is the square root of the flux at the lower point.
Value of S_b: 6.27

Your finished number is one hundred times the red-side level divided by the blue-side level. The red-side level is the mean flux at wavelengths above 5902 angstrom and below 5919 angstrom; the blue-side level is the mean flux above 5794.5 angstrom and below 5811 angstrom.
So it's 96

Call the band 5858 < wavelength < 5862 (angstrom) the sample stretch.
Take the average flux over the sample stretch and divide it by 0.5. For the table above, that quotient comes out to 31.7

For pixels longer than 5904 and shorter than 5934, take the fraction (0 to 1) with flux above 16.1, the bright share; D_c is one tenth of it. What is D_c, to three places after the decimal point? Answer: 0.050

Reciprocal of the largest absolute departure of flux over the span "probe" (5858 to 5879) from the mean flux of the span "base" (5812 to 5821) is 1.2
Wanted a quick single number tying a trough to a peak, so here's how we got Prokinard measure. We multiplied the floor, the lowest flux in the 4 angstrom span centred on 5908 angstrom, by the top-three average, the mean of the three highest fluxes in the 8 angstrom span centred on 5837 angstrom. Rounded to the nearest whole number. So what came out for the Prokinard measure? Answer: 269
